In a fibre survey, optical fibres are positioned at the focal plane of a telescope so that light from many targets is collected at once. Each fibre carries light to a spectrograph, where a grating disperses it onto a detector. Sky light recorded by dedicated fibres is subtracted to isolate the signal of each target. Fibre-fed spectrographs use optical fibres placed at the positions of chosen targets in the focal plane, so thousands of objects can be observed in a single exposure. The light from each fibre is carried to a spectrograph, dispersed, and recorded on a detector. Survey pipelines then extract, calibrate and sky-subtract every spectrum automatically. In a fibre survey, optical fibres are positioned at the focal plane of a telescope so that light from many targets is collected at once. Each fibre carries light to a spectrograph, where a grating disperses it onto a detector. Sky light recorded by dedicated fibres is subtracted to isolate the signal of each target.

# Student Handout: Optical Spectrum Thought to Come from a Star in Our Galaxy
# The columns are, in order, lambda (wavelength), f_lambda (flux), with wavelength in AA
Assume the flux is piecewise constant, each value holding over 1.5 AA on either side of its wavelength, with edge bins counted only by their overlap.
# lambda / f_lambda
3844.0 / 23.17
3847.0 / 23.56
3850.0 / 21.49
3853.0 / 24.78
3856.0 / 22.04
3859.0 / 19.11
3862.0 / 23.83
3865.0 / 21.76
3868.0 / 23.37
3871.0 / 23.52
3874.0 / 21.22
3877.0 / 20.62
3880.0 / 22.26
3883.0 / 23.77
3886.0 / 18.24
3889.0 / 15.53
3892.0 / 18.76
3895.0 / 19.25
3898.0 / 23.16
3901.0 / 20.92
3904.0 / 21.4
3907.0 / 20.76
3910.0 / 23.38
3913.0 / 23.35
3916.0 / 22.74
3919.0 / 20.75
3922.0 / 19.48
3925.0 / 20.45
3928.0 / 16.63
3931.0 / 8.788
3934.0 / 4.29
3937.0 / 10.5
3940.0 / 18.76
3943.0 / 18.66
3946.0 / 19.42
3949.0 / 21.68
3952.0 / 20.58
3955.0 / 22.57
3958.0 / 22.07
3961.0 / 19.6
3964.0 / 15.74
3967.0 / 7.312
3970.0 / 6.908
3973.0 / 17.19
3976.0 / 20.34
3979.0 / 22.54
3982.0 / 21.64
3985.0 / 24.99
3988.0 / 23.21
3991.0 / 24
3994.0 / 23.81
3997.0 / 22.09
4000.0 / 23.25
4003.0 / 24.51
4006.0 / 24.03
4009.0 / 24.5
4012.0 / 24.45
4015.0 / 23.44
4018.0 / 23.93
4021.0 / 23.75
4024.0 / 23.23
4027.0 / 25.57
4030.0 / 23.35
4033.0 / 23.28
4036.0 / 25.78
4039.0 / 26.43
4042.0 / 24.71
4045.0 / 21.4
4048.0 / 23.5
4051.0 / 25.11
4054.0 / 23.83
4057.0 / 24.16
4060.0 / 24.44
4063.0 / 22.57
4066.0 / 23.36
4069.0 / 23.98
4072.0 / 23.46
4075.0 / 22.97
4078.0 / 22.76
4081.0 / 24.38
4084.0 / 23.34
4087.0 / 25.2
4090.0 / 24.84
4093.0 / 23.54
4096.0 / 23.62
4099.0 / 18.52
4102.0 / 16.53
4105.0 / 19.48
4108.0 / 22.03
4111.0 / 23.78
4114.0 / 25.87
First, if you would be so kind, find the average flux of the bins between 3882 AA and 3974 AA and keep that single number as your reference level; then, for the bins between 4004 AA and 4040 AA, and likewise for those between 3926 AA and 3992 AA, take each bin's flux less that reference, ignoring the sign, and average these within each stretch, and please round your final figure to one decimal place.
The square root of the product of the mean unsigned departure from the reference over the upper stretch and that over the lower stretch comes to 5.4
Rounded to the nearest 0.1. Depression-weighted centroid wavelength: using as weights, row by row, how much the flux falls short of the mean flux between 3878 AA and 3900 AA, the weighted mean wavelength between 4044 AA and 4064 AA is 4054.6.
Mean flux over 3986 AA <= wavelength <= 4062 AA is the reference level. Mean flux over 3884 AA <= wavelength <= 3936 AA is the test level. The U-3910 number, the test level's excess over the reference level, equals -5.3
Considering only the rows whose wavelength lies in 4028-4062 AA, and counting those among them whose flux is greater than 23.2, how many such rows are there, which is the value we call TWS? 10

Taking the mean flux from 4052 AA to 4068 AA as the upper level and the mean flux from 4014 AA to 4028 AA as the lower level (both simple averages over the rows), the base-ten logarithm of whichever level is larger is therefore 1.38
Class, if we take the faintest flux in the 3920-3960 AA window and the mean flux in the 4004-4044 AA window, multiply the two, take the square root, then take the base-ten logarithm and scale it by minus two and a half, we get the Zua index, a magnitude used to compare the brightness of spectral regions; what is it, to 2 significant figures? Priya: -2.5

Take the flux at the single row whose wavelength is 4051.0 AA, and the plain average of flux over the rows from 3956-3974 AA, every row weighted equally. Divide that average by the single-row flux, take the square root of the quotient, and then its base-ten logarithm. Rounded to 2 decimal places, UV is -0.11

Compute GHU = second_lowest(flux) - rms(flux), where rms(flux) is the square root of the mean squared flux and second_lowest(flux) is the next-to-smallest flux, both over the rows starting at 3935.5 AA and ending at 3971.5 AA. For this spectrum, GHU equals -10.5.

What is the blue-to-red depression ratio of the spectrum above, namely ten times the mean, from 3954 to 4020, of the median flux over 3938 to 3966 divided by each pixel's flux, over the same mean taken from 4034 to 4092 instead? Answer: 12.9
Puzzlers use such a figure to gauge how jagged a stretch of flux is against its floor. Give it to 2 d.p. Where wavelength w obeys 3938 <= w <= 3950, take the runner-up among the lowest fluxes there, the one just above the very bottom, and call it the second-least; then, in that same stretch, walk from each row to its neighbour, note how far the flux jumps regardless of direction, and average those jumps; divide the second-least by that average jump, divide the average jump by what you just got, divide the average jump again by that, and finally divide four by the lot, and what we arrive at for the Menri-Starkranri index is 0.22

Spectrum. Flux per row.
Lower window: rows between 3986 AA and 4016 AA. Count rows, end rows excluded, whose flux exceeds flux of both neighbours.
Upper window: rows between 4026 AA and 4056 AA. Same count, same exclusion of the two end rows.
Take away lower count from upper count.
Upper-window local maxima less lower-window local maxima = -1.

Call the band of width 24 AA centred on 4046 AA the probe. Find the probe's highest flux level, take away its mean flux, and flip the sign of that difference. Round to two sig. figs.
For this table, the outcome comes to -2.1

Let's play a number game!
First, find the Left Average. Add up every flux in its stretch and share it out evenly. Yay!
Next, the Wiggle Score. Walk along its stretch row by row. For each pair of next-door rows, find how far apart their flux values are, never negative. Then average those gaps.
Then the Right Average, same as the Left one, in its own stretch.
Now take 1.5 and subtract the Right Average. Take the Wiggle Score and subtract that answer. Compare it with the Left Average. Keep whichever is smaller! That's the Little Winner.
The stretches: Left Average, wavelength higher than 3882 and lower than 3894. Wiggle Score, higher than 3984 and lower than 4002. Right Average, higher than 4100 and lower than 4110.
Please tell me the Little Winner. 19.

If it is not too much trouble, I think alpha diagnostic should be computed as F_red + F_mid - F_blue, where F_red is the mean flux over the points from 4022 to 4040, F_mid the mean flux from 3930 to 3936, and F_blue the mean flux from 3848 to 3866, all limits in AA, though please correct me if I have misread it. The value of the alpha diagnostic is 9.0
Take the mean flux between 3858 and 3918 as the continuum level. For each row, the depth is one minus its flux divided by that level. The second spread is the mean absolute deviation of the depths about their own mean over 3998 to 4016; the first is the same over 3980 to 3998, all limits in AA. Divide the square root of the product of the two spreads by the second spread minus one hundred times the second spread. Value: -0.0148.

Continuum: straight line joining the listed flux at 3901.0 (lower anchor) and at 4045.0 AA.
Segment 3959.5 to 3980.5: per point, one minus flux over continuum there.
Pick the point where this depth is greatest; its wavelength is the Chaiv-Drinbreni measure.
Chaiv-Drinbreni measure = 3970.0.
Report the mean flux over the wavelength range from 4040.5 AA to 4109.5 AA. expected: 22.9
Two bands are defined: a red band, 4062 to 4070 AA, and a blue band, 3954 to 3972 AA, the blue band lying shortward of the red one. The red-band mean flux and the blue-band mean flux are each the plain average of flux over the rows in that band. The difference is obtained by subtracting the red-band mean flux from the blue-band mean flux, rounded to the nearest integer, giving -8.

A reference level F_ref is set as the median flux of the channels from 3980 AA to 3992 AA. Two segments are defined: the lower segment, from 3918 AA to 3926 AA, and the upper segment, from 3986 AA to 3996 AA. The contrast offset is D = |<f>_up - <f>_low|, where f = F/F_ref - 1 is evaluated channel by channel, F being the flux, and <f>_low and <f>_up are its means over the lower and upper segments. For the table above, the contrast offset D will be 0.15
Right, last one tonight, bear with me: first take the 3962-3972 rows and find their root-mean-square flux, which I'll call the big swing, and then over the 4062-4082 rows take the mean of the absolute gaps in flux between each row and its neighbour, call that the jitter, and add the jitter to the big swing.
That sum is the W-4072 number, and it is 11.5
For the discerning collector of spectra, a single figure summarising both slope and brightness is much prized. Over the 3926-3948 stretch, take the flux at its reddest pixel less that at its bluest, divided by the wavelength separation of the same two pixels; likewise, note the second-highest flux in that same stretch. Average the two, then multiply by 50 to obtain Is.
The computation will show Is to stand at 473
